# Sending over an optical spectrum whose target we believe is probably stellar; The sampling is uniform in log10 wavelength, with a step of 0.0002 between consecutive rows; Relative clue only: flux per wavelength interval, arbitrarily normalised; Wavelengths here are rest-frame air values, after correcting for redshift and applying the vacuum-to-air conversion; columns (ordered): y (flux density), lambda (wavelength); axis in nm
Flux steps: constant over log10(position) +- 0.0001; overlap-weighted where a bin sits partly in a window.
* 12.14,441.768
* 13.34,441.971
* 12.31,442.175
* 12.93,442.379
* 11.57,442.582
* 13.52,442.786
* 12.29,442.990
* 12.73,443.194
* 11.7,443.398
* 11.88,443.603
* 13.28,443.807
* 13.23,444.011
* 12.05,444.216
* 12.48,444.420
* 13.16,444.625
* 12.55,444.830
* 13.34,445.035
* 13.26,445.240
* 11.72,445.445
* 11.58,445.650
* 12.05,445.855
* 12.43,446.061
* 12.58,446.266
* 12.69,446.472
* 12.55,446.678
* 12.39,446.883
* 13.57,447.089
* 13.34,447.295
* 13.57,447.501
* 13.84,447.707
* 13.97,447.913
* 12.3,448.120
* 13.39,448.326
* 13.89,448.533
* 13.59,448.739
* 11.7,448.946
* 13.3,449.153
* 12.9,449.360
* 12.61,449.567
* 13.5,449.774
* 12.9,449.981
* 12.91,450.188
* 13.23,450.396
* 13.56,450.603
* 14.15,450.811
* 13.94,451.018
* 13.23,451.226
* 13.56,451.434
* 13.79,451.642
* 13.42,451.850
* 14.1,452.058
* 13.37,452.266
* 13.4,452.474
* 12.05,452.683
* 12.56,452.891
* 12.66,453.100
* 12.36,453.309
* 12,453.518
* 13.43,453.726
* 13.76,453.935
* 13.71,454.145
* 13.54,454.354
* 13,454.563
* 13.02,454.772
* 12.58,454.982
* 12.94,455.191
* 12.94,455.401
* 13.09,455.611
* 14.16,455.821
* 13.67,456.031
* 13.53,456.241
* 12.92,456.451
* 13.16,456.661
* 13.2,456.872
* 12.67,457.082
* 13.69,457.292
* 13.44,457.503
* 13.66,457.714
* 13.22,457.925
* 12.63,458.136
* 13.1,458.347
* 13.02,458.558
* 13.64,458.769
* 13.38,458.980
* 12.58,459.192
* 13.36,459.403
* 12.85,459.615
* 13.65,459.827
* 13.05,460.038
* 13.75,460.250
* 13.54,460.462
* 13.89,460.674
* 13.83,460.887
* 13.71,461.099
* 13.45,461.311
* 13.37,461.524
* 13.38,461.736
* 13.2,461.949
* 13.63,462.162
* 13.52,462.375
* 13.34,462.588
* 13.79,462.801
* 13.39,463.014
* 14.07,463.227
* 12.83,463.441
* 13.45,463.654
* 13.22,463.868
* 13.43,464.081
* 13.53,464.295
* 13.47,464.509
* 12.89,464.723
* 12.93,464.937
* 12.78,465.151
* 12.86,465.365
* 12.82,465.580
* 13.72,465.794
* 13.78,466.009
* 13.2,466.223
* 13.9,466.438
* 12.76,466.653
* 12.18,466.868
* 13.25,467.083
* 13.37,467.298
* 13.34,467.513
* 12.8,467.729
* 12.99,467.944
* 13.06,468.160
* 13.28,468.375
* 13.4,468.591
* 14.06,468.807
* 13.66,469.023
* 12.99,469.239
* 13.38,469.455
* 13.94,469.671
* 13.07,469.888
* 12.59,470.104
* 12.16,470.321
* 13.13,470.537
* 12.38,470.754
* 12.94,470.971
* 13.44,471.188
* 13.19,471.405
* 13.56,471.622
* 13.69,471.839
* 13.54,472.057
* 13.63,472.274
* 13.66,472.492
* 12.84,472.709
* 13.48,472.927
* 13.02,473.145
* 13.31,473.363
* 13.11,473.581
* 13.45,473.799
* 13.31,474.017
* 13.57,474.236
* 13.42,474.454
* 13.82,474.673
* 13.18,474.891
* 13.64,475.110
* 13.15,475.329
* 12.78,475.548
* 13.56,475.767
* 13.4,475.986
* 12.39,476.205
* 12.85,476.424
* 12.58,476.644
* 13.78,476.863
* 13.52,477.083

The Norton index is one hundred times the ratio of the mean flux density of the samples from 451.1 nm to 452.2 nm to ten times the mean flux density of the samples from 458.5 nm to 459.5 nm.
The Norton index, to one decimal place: 10.3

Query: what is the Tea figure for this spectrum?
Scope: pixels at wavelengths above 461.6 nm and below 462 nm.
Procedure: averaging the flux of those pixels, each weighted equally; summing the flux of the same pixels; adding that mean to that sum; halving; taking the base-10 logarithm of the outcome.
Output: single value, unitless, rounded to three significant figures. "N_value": 1.30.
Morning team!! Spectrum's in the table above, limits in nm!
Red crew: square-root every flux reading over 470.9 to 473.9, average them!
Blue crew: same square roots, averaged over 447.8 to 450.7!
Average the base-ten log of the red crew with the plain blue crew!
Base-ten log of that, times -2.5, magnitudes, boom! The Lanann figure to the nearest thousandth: -0.802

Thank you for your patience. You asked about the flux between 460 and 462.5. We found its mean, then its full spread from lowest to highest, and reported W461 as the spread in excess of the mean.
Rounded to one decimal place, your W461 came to -12.7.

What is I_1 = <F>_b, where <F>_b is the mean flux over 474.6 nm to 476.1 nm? 13.4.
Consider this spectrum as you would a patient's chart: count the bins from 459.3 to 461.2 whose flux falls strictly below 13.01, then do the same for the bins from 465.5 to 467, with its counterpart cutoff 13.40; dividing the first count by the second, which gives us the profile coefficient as 0.25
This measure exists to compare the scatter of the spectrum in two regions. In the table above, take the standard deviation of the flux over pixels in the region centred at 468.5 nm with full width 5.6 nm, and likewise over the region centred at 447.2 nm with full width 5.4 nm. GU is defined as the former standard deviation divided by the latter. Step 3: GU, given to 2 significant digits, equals 0.73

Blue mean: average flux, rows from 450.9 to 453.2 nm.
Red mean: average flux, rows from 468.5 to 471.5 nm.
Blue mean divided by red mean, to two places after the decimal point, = 1.01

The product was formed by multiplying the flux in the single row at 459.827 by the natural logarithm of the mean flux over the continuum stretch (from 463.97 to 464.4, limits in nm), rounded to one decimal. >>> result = 35.5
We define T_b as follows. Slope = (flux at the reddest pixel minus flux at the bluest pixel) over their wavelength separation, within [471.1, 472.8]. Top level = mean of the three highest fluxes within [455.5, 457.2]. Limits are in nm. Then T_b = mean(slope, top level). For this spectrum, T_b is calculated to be 6.7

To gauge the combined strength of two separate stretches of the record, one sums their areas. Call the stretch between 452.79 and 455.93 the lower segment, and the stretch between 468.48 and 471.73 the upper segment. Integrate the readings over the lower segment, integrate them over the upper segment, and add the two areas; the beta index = 83.8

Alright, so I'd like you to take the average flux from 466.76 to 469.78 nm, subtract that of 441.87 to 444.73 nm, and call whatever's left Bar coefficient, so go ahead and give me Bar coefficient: 0.66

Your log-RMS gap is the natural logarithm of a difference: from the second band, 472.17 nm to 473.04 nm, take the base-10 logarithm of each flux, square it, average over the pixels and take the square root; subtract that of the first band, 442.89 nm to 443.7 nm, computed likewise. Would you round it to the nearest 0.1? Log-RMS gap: -3.2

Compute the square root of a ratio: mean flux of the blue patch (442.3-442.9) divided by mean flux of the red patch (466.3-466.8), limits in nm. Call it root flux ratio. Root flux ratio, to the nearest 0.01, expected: 0.98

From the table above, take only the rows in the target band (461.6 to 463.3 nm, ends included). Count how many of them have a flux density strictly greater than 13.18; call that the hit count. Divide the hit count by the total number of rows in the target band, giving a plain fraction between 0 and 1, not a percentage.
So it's 1.00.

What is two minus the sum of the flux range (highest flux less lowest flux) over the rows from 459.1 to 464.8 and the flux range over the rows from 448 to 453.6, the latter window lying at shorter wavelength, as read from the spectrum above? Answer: -1.94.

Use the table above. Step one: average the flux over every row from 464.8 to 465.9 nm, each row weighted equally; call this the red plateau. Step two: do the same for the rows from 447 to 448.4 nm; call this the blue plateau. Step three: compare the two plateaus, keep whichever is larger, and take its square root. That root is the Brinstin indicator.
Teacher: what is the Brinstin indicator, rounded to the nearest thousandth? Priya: 3.664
